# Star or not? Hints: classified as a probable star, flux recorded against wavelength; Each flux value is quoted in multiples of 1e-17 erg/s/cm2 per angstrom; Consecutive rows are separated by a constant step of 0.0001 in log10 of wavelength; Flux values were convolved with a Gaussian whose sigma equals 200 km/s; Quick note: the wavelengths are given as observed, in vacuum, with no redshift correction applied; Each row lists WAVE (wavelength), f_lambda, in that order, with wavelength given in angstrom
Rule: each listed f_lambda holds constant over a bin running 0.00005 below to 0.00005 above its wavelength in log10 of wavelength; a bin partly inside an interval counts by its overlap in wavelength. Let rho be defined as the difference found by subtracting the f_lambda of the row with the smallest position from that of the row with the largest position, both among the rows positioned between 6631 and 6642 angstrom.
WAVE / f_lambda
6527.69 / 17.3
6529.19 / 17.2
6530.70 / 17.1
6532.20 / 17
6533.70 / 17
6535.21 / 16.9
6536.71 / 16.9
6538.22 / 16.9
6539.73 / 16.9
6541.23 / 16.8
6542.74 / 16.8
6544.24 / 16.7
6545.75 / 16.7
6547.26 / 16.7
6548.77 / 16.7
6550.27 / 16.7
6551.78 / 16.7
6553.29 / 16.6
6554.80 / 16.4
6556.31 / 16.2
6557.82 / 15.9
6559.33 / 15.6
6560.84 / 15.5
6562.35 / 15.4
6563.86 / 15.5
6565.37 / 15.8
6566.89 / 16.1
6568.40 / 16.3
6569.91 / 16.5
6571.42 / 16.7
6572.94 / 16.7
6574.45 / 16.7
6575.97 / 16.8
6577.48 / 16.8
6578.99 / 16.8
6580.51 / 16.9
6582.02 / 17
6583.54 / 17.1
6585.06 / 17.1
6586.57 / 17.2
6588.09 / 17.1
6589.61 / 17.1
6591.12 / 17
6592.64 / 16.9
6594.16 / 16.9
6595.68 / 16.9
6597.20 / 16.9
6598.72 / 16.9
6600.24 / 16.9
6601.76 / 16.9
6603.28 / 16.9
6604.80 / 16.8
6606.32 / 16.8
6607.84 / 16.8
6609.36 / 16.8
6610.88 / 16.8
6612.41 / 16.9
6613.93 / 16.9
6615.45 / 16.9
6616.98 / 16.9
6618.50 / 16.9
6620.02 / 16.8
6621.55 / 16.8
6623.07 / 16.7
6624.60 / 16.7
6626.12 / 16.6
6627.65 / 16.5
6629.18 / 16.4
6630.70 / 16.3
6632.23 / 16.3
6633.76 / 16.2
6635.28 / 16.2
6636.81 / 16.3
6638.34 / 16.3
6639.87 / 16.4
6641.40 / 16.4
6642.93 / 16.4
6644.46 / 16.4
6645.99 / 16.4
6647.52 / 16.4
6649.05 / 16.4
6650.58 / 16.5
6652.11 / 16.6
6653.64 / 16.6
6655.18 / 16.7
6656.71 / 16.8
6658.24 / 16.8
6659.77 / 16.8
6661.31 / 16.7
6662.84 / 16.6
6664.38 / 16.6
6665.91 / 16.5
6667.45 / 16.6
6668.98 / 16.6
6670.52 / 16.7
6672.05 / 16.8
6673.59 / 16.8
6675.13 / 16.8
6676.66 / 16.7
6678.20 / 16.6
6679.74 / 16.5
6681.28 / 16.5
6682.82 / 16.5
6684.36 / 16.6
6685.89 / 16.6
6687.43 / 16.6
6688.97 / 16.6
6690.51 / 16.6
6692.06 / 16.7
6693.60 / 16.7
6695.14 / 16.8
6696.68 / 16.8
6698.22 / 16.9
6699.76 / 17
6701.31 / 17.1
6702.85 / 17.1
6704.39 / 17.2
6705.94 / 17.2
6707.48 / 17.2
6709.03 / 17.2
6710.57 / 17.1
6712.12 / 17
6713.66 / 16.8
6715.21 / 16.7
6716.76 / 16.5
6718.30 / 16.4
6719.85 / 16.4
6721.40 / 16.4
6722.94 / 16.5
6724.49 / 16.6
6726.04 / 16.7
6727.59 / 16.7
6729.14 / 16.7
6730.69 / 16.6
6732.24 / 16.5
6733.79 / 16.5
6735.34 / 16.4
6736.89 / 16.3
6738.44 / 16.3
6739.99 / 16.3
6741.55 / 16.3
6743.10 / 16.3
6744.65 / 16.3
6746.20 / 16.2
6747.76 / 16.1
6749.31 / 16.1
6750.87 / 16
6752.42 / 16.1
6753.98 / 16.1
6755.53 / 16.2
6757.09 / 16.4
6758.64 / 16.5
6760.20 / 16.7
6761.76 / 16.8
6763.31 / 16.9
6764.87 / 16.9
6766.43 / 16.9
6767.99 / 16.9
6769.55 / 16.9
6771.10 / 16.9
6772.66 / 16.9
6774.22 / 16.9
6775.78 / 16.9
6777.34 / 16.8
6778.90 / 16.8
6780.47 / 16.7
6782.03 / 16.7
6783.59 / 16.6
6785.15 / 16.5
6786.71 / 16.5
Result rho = 0.10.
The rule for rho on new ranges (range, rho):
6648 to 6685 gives 0.20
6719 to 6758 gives 0.00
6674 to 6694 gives -0.10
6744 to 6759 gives 0.20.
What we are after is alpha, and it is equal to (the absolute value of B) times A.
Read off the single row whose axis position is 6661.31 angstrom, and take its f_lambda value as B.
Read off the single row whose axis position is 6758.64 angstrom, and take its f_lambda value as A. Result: 276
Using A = 16.5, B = 16.7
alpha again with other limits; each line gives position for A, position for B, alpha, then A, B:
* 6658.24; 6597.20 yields 284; 16.8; 16.9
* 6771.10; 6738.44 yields 275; 16.9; 16.3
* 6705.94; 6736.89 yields 280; 17.2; 16.3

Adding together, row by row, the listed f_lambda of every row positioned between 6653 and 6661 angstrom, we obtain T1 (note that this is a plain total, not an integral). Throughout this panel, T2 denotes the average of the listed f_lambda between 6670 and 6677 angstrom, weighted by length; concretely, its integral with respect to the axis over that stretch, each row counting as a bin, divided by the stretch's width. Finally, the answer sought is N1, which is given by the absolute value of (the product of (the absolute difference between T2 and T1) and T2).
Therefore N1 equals 1123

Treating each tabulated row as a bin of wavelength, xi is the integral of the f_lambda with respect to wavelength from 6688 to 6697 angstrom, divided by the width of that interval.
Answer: 16.7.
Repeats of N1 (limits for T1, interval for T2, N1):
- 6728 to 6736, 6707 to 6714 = 1120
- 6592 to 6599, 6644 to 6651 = 1118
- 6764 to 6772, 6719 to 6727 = 1123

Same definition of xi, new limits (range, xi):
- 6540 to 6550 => 16.8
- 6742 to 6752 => 16.2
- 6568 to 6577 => 16.6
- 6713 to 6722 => 16.5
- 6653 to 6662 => 16.7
